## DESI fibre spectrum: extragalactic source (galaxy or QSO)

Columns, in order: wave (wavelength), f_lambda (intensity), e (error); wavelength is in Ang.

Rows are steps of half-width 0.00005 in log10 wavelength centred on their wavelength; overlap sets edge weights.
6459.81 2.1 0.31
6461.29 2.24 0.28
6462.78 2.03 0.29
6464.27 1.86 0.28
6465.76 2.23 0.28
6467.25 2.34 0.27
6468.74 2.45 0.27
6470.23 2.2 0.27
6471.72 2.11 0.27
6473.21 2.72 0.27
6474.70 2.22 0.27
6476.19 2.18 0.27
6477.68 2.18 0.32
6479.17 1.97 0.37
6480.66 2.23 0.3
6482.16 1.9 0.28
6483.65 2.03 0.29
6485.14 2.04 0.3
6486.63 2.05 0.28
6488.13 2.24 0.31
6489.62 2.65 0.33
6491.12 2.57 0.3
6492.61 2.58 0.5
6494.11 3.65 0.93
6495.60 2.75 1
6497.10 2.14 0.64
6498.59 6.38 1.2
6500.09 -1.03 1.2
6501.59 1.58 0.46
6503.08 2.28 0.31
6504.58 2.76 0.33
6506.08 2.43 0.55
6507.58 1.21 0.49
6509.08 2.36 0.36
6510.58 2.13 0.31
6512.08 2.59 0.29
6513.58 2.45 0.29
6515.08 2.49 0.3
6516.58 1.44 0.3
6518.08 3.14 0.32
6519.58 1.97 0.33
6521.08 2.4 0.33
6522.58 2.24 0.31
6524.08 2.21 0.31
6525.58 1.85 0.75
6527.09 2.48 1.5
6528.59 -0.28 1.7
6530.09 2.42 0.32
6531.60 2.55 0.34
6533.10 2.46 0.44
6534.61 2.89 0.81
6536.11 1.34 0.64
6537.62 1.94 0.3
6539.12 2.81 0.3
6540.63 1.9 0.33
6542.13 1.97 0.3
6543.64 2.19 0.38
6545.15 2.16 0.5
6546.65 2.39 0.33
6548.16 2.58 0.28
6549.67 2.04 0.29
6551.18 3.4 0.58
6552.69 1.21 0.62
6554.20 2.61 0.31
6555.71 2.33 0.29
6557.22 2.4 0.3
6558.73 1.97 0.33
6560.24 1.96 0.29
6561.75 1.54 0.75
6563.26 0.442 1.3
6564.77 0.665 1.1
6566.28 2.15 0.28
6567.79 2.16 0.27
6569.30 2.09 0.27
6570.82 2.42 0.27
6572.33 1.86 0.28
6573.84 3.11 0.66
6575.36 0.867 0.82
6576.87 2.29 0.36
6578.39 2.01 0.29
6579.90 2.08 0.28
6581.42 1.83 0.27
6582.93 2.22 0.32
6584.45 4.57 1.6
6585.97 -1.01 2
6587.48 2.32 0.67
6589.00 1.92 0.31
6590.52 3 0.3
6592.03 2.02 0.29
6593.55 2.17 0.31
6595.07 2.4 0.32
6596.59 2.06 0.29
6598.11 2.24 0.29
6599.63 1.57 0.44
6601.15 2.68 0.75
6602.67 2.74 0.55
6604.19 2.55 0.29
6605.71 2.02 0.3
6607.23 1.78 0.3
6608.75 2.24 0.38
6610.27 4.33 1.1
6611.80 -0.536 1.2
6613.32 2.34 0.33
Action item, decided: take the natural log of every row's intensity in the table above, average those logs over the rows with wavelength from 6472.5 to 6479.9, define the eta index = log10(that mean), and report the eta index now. -0.093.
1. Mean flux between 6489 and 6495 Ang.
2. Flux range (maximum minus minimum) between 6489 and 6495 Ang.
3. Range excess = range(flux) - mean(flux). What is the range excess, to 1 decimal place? -1.8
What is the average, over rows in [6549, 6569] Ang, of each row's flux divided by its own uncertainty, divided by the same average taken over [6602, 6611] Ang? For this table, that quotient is 0.90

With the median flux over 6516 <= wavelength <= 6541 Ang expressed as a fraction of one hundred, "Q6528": 0.0224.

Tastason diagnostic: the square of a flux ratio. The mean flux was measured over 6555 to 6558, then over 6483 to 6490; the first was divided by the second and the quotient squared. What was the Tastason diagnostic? 1.2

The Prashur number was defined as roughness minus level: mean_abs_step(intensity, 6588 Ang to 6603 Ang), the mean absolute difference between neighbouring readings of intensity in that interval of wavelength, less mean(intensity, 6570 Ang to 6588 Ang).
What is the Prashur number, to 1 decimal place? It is -1.5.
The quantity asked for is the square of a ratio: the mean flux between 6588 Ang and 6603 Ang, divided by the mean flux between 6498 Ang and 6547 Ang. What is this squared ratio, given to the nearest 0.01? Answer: 1.09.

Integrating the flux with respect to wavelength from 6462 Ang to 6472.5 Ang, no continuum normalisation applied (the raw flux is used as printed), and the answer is 23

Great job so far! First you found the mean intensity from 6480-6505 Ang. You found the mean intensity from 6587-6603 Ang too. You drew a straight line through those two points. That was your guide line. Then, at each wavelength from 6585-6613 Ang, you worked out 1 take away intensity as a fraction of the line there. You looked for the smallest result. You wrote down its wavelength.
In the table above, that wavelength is 6610.27 Ang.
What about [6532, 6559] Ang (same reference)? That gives 6551.18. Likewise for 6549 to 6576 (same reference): 6551.18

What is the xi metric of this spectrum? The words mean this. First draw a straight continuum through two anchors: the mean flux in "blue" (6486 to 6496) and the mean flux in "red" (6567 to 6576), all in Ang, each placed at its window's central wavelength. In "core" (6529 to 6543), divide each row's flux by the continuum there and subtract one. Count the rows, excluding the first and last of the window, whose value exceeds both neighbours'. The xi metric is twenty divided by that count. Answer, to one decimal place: 6.7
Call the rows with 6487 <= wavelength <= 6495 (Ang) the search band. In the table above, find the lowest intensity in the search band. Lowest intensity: 2.24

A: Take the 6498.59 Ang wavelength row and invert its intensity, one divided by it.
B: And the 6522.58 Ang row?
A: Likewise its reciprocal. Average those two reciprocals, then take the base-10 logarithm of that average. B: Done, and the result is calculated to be -0.521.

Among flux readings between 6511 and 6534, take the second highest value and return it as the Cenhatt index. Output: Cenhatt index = 2.59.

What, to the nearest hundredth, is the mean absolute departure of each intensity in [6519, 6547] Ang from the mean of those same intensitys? 0.42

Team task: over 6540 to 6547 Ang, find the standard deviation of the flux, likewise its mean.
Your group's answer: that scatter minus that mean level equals -1.9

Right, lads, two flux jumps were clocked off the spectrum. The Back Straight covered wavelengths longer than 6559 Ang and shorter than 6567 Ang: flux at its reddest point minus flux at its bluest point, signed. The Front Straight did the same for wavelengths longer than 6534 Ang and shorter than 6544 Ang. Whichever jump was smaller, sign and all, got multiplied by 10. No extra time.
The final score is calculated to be -7.0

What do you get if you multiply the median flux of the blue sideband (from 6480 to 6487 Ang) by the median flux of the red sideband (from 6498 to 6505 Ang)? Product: 4.7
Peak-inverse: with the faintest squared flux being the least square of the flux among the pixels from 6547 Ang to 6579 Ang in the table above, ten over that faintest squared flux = 51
